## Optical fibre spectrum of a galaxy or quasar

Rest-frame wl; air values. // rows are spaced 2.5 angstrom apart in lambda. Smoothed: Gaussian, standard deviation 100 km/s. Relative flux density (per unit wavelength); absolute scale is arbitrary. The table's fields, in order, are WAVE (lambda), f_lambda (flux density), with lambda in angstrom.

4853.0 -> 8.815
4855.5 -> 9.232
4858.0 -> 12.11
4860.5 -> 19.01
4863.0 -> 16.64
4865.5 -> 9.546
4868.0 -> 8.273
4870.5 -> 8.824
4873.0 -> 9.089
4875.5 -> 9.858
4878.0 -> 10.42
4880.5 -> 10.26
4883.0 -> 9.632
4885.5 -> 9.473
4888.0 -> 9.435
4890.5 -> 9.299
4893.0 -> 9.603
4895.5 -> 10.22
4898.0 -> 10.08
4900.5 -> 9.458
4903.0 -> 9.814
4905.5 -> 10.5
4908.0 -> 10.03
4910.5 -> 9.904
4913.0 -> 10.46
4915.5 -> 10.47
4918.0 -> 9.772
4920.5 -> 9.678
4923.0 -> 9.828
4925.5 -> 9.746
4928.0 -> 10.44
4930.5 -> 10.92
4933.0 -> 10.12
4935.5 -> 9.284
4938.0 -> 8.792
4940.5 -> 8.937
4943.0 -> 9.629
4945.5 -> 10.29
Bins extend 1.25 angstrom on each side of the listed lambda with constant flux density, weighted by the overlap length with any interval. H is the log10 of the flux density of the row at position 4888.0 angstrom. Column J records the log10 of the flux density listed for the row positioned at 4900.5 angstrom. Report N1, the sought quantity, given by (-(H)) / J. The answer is -1.00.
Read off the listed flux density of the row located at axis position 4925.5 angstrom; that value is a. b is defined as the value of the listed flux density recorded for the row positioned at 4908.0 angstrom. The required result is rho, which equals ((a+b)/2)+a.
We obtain 19.6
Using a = 9.746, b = 10.03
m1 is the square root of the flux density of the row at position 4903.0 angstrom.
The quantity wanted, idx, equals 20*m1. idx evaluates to 62.7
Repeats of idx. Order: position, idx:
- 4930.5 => 66.1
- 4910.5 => 62.9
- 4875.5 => 62.8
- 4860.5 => 87.2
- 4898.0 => 63.5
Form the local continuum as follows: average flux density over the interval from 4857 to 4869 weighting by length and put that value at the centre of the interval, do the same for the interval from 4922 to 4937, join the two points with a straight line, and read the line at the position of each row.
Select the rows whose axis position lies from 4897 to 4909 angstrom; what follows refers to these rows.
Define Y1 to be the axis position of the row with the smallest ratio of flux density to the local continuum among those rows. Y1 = 4900.5 angstrom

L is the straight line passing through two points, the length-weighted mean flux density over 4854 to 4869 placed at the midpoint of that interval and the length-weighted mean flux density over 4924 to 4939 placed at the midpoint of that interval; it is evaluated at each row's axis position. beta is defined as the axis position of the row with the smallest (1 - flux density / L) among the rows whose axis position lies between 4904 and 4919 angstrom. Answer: 4915.5 angstrom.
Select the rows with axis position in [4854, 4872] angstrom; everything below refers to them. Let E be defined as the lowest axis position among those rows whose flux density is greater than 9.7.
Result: 4858.0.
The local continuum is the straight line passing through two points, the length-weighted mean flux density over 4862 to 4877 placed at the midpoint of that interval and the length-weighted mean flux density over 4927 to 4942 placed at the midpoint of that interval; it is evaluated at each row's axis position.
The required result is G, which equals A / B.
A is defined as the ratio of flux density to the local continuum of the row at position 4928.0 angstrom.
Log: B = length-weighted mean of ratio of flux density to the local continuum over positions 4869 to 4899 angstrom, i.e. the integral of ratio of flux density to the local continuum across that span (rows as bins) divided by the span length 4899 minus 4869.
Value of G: 1.12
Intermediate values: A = 1.07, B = 0.95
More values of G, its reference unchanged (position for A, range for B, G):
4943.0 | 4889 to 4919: 1.00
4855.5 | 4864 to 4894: 0.95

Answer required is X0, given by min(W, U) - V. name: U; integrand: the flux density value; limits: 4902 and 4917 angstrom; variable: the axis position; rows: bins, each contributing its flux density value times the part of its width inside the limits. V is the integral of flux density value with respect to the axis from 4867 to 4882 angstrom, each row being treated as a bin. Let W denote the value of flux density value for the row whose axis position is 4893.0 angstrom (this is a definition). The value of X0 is -133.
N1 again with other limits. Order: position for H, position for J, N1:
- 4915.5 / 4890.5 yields -1.05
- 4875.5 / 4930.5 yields -0.96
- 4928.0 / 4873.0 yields -1.06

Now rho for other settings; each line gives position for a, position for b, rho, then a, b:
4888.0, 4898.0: 19.2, 9.435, 10.08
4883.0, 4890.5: 19.1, 9.632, 9.299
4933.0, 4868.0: 19.3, 10.12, 8.273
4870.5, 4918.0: 18.1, 8.824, 9.772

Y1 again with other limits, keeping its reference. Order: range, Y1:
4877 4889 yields 4885.5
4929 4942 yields 4938.0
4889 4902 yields 4890.5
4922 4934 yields 4923.0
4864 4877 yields 4868.0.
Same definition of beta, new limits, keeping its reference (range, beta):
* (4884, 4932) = 4930.5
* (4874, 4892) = 4878.0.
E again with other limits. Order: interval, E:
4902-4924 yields 4903.0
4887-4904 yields 4895.5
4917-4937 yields 4918.0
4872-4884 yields 4875.5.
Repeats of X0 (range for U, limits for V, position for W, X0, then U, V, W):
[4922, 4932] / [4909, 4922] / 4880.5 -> -120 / 102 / 131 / 10.26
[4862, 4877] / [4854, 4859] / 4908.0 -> -43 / 154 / 53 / 10.03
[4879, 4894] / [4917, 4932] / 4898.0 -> -141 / 144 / 151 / 10.08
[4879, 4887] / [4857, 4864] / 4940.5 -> -103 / 78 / 112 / 8.937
